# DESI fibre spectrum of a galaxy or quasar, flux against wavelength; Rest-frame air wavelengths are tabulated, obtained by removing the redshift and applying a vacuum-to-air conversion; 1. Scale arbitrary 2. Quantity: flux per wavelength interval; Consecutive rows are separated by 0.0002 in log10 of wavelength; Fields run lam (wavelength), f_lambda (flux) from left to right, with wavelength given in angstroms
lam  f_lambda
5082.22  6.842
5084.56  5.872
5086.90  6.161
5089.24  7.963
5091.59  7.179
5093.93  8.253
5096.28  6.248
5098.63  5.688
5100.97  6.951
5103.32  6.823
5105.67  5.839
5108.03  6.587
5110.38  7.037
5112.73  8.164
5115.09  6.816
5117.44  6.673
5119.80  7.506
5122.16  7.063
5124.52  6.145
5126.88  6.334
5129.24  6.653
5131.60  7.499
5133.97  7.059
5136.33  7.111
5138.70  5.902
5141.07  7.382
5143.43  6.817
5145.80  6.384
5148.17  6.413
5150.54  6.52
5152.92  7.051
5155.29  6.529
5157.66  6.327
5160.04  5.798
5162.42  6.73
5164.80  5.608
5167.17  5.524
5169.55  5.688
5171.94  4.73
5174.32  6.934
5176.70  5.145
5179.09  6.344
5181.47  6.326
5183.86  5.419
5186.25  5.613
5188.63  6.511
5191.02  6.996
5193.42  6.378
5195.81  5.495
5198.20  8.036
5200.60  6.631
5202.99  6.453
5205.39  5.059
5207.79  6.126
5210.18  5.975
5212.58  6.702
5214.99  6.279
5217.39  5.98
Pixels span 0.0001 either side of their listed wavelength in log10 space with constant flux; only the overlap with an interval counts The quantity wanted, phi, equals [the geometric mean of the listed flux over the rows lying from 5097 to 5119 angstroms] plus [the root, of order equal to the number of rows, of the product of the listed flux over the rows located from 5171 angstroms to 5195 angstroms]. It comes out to 12.7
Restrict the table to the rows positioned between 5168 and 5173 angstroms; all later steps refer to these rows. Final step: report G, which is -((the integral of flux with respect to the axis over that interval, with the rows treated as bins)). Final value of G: -26.2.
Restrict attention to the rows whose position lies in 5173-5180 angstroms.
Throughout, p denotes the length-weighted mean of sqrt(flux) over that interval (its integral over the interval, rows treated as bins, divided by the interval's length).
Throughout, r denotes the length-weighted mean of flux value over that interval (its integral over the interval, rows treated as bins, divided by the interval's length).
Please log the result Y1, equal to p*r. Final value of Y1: 15.1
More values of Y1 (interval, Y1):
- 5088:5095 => 21.7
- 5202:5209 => 14.2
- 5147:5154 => 17.1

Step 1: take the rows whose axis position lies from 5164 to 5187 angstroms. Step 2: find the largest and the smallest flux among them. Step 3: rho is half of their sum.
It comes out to 5.8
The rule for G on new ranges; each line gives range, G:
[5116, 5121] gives -35.4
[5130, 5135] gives -36.1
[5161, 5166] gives -30.8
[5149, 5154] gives -33.7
